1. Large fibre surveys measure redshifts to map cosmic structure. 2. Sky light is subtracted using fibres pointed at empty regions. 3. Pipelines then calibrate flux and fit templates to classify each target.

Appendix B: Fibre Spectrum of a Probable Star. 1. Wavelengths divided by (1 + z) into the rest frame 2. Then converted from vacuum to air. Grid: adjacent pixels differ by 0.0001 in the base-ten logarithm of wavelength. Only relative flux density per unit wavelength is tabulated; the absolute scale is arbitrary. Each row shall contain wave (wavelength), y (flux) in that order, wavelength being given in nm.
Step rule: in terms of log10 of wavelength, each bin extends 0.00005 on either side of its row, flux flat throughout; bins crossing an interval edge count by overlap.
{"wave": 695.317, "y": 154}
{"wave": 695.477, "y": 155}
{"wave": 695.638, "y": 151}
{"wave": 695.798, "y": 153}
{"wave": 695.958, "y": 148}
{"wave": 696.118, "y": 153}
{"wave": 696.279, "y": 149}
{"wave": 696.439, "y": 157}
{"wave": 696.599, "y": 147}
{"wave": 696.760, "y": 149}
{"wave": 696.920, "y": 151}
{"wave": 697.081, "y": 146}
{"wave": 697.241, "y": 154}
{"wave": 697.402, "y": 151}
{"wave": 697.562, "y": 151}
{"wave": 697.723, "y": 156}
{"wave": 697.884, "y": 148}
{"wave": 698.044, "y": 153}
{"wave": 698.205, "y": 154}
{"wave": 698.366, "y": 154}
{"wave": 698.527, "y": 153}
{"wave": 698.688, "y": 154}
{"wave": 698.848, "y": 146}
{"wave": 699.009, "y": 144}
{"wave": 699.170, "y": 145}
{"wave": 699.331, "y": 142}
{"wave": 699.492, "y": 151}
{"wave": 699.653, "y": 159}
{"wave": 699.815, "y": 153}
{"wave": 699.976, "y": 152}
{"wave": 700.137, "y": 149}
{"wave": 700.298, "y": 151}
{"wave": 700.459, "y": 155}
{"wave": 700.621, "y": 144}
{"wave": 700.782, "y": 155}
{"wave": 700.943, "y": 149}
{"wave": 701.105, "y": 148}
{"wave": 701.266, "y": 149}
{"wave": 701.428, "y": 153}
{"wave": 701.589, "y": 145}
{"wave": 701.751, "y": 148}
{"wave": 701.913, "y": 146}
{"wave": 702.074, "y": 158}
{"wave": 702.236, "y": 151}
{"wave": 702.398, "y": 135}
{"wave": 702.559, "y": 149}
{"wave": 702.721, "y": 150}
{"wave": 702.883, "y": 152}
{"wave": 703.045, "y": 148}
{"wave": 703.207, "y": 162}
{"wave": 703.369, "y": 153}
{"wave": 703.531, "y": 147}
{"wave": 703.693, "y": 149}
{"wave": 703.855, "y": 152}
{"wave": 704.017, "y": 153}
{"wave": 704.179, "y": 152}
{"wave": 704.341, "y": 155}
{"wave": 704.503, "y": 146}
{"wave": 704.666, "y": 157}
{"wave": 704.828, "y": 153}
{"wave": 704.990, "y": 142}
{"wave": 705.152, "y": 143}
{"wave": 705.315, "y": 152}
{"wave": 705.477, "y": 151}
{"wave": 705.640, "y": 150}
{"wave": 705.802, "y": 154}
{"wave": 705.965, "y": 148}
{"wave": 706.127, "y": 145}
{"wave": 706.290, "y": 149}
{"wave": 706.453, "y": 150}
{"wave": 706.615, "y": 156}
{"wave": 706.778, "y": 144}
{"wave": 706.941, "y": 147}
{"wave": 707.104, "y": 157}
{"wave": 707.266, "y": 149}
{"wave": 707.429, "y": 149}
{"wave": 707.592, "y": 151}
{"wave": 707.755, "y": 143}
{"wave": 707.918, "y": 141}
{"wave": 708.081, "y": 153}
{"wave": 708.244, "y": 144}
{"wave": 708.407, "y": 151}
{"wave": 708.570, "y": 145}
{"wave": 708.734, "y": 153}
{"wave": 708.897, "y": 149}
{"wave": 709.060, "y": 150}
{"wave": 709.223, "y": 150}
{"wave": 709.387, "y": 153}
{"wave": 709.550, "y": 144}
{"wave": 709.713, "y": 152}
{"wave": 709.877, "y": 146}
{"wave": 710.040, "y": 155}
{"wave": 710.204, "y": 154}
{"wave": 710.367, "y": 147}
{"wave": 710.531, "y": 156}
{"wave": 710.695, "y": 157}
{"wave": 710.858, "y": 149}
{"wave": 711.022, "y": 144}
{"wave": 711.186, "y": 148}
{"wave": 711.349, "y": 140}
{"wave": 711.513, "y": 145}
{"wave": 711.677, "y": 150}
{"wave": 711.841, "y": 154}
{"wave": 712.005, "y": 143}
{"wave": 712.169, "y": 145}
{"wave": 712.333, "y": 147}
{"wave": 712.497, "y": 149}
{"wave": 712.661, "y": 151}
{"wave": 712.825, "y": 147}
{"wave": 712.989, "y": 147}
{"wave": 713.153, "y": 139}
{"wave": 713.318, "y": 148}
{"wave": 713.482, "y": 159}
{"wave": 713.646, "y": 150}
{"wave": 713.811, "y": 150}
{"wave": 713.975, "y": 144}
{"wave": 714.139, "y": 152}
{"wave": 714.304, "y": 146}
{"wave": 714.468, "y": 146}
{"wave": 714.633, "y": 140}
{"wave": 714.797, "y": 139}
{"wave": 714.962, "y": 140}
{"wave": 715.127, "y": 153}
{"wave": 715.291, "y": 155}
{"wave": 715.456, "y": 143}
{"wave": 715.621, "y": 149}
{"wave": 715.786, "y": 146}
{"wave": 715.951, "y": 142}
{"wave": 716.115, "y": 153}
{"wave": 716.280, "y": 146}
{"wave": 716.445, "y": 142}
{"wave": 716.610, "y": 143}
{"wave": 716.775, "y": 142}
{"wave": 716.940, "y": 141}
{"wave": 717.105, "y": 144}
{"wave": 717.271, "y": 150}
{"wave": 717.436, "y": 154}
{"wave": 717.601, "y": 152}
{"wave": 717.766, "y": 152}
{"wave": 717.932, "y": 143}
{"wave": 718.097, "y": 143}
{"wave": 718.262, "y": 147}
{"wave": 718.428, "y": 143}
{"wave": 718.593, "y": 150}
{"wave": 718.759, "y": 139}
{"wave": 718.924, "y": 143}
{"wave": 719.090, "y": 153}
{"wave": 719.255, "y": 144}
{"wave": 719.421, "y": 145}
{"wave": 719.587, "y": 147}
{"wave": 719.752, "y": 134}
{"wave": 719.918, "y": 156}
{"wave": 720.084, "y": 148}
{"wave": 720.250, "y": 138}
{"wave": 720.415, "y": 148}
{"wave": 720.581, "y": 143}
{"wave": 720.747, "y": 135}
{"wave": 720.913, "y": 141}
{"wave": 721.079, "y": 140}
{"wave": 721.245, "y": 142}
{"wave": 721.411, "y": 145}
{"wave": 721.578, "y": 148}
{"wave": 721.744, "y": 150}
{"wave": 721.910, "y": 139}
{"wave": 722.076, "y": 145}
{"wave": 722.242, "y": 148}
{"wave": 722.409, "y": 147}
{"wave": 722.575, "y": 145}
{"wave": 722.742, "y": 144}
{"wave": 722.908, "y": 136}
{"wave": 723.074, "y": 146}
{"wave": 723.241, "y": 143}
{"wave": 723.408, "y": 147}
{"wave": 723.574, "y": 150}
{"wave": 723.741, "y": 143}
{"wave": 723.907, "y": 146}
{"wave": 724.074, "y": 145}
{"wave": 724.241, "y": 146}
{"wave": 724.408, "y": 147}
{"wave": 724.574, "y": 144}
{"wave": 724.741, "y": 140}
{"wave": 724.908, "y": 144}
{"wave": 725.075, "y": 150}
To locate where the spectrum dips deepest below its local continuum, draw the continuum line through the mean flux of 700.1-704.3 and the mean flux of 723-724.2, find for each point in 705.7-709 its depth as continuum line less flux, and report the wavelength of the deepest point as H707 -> 707.918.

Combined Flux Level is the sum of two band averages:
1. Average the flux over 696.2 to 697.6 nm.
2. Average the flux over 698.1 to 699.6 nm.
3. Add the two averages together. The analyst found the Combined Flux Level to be 300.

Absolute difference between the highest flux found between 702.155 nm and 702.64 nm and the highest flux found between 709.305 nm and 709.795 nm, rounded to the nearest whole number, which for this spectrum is 2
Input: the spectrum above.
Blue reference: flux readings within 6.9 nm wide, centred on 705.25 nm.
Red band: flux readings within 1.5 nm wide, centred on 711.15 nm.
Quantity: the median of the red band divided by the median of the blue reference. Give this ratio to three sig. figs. 0.993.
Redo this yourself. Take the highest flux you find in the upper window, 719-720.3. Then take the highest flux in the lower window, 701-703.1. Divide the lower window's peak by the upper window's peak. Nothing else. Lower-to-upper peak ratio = 1.013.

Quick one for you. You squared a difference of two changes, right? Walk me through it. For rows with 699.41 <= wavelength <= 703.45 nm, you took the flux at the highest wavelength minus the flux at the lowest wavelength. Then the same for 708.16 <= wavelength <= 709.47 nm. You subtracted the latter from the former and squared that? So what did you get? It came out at 49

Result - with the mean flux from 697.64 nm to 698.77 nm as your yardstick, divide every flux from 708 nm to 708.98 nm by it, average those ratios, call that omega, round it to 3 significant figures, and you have 0.974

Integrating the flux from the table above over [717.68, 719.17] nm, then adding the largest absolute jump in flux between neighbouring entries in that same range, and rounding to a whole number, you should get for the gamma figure 228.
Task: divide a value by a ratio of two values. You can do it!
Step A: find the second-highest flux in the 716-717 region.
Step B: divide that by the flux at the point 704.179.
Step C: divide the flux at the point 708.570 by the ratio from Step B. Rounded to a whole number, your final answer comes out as 151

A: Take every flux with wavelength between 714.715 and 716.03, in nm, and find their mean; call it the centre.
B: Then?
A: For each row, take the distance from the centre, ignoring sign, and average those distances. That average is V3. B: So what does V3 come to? 4.9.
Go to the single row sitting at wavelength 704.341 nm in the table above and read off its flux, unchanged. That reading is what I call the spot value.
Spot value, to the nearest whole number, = 155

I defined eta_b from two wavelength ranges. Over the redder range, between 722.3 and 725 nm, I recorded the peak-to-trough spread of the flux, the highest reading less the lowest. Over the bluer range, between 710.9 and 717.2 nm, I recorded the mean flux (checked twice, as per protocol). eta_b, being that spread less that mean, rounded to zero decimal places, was -132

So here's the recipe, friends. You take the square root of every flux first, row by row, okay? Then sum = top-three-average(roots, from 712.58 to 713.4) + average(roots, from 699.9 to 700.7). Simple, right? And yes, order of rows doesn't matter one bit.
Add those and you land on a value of 24.4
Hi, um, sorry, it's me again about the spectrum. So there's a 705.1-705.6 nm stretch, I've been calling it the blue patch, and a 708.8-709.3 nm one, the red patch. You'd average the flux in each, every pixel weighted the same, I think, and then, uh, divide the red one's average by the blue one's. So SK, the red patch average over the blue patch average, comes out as 1.01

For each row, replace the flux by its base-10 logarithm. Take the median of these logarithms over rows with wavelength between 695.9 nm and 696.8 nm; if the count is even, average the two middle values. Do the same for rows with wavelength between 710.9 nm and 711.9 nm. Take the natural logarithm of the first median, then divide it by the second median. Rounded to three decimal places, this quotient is 0.358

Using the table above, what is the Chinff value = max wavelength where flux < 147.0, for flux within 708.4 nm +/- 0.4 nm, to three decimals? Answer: 708.570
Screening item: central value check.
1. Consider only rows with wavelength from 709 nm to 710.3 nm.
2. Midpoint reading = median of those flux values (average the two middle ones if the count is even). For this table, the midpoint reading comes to 151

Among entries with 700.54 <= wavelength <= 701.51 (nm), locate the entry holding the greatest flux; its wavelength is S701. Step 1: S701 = 700.782 nm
